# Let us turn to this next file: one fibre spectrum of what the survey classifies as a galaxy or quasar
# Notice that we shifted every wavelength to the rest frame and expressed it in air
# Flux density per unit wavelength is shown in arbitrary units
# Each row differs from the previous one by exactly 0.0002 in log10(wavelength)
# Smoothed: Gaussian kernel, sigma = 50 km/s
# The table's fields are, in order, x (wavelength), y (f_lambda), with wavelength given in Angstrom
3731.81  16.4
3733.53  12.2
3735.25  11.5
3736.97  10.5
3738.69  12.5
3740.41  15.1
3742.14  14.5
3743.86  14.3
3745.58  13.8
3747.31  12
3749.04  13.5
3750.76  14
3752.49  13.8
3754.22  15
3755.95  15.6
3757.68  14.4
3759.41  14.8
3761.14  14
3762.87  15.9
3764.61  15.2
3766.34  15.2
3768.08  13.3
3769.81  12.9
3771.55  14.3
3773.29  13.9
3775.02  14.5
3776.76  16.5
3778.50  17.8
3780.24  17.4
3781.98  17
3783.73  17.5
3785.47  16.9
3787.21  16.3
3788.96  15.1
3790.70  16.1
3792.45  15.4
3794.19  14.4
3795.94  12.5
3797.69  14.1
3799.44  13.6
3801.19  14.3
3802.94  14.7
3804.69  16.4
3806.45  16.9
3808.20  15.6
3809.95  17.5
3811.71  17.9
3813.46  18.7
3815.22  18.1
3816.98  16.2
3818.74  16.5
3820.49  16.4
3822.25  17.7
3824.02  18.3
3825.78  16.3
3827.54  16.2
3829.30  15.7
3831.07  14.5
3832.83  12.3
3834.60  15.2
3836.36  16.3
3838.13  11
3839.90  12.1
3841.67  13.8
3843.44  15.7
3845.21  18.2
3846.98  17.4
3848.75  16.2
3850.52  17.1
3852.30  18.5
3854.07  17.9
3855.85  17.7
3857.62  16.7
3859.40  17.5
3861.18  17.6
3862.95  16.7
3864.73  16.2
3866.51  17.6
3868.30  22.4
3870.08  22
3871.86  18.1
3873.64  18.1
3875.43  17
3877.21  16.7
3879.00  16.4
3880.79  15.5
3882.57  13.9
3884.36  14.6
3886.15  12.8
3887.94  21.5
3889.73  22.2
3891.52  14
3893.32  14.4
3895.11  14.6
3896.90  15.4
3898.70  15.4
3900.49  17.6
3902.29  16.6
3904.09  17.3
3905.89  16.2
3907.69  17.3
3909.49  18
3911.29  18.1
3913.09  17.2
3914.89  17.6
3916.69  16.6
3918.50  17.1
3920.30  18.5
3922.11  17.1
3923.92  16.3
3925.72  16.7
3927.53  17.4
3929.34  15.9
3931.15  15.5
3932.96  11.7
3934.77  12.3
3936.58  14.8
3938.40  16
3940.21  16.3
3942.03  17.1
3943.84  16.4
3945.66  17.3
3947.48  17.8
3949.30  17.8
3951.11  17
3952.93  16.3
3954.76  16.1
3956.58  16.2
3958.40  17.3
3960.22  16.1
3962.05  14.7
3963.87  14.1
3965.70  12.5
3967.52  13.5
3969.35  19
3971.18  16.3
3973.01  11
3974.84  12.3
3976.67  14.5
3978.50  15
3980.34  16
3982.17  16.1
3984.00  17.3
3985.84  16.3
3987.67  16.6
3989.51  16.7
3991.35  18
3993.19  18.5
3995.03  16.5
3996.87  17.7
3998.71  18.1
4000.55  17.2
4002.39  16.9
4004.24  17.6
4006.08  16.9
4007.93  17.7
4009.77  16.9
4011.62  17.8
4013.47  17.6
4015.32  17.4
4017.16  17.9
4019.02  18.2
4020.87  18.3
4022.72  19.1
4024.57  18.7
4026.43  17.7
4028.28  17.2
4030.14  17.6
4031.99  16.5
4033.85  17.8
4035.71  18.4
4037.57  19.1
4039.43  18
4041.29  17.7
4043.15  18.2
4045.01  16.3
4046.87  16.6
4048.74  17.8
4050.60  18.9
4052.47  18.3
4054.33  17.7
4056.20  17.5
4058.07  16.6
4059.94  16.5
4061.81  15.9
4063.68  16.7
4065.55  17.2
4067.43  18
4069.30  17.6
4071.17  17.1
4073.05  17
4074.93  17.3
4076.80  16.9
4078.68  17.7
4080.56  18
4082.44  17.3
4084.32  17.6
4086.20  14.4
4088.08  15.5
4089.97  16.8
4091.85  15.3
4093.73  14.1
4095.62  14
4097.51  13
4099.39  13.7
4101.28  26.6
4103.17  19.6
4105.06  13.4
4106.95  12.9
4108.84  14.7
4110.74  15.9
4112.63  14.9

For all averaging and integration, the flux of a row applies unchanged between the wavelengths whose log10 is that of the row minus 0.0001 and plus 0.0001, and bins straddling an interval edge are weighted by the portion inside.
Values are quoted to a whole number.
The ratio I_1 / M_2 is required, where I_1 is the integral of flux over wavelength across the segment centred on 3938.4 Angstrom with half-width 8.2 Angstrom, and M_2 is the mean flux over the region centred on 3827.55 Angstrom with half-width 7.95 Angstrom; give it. 16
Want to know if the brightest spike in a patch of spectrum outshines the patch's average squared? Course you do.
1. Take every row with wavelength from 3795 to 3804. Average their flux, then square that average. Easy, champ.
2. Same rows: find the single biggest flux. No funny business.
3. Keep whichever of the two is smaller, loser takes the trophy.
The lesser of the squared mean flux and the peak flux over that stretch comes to 15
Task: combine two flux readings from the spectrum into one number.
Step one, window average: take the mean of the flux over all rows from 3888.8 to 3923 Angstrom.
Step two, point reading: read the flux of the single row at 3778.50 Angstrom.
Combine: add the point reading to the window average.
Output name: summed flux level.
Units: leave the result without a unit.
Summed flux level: 34.7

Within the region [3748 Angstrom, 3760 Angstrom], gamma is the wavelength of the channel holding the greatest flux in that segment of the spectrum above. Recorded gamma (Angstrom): 3755.95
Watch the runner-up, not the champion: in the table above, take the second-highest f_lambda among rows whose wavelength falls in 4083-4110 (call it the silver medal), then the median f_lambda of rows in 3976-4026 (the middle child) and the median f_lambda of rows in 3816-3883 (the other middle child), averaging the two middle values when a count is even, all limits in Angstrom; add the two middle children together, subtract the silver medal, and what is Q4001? 14.4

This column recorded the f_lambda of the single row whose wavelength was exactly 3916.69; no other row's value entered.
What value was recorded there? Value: 16.6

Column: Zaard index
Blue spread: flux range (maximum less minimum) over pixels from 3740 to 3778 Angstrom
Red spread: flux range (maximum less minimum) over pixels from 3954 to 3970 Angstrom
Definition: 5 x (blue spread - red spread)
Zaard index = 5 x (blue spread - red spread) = -10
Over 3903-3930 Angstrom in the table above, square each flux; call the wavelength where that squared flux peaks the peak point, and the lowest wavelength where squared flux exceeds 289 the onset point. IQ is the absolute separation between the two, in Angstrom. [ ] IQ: 16.2 Angstrom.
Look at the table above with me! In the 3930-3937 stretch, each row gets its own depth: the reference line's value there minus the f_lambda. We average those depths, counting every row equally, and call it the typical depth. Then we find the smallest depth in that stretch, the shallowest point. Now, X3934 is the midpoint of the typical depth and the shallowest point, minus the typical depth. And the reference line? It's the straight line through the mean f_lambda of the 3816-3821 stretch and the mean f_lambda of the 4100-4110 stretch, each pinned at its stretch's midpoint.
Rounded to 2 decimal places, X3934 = -0.97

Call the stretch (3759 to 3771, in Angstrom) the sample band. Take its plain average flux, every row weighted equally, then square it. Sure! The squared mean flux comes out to 209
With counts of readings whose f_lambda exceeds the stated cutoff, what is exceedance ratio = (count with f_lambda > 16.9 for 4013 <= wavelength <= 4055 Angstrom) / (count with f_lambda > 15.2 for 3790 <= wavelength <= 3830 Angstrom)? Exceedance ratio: 1.2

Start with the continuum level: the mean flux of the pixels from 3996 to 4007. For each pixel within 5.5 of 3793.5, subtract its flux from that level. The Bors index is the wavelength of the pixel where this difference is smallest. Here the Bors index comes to 3790.70 Angstrom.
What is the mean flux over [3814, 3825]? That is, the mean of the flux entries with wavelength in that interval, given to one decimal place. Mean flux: 17.2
